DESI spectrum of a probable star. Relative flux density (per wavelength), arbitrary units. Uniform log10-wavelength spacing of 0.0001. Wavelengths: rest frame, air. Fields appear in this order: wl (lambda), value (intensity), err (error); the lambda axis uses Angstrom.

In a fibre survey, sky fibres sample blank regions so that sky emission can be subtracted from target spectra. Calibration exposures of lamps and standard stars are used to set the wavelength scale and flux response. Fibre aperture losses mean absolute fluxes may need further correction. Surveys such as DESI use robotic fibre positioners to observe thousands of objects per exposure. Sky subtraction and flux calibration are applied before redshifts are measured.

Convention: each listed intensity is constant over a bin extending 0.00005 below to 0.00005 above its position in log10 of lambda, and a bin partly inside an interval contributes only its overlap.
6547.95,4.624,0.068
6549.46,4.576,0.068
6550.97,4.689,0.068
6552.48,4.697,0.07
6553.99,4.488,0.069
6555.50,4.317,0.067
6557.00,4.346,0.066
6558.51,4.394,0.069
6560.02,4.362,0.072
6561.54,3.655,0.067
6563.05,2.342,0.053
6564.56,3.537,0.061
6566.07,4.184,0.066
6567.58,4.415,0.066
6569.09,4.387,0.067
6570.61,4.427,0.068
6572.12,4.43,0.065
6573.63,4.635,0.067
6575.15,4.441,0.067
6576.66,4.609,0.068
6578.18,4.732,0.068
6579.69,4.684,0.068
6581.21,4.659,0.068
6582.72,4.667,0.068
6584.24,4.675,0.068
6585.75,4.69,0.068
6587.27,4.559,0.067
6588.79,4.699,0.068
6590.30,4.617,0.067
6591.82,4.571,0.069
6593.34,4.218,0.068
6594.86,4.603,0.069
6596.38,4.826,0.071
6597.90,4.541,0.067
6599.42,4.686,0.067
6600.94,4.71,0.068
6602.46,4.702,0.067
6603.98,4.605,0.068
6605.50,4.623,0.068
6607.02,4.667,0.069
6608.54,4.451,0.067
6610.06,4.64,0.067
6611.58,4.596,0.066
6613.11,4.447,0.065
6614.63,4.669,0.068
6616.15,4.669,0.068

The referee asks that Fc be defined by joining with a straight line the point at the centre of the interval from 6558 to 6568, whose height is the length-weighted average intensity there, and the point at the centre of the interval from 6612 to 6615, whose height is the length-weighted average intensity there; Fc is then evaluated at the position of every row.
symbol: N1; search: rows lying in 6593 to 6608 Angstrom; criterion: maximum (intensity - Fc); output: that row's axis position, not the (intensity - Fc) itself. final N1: 6596.38 Angstrom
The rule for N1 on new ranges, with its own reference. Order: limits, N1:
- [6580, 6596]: 6581.21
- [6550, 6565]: 6550.97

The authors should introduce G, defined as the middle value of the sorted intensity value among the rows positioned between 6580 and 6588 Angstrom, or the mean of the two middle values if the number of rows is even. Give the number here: 4.67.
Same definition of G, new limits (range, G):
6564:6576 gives 4.42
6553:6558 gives 4.35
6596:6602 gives 4.70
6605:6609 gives 4.62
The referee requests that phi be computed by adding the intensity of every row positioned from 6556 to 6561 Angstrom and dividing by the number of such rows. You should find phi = 4.37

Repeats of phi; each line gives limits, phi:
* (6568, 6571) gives 4.41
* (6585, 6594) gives 4.56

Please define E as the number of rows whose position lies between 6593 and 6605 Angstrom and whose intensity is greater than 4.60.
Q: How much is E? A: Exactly 6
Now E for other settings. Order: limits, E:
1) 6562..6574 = 1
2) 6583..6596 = 5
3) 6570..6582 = 5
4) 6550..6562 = 2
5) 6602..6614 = 5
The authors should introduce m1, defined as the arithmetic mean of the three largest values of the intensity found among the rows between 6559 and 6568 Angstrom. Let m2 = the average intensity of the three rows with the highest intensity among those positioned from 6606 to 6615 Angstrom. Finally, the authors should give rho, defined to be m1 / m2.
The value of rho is 0.927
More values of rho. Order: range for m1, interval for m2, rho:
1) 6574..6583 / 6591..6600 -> 0.998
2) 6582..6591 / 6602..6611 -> 1.004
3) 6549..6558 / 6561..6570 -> 1.075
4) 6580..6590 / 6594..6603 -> 0.988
